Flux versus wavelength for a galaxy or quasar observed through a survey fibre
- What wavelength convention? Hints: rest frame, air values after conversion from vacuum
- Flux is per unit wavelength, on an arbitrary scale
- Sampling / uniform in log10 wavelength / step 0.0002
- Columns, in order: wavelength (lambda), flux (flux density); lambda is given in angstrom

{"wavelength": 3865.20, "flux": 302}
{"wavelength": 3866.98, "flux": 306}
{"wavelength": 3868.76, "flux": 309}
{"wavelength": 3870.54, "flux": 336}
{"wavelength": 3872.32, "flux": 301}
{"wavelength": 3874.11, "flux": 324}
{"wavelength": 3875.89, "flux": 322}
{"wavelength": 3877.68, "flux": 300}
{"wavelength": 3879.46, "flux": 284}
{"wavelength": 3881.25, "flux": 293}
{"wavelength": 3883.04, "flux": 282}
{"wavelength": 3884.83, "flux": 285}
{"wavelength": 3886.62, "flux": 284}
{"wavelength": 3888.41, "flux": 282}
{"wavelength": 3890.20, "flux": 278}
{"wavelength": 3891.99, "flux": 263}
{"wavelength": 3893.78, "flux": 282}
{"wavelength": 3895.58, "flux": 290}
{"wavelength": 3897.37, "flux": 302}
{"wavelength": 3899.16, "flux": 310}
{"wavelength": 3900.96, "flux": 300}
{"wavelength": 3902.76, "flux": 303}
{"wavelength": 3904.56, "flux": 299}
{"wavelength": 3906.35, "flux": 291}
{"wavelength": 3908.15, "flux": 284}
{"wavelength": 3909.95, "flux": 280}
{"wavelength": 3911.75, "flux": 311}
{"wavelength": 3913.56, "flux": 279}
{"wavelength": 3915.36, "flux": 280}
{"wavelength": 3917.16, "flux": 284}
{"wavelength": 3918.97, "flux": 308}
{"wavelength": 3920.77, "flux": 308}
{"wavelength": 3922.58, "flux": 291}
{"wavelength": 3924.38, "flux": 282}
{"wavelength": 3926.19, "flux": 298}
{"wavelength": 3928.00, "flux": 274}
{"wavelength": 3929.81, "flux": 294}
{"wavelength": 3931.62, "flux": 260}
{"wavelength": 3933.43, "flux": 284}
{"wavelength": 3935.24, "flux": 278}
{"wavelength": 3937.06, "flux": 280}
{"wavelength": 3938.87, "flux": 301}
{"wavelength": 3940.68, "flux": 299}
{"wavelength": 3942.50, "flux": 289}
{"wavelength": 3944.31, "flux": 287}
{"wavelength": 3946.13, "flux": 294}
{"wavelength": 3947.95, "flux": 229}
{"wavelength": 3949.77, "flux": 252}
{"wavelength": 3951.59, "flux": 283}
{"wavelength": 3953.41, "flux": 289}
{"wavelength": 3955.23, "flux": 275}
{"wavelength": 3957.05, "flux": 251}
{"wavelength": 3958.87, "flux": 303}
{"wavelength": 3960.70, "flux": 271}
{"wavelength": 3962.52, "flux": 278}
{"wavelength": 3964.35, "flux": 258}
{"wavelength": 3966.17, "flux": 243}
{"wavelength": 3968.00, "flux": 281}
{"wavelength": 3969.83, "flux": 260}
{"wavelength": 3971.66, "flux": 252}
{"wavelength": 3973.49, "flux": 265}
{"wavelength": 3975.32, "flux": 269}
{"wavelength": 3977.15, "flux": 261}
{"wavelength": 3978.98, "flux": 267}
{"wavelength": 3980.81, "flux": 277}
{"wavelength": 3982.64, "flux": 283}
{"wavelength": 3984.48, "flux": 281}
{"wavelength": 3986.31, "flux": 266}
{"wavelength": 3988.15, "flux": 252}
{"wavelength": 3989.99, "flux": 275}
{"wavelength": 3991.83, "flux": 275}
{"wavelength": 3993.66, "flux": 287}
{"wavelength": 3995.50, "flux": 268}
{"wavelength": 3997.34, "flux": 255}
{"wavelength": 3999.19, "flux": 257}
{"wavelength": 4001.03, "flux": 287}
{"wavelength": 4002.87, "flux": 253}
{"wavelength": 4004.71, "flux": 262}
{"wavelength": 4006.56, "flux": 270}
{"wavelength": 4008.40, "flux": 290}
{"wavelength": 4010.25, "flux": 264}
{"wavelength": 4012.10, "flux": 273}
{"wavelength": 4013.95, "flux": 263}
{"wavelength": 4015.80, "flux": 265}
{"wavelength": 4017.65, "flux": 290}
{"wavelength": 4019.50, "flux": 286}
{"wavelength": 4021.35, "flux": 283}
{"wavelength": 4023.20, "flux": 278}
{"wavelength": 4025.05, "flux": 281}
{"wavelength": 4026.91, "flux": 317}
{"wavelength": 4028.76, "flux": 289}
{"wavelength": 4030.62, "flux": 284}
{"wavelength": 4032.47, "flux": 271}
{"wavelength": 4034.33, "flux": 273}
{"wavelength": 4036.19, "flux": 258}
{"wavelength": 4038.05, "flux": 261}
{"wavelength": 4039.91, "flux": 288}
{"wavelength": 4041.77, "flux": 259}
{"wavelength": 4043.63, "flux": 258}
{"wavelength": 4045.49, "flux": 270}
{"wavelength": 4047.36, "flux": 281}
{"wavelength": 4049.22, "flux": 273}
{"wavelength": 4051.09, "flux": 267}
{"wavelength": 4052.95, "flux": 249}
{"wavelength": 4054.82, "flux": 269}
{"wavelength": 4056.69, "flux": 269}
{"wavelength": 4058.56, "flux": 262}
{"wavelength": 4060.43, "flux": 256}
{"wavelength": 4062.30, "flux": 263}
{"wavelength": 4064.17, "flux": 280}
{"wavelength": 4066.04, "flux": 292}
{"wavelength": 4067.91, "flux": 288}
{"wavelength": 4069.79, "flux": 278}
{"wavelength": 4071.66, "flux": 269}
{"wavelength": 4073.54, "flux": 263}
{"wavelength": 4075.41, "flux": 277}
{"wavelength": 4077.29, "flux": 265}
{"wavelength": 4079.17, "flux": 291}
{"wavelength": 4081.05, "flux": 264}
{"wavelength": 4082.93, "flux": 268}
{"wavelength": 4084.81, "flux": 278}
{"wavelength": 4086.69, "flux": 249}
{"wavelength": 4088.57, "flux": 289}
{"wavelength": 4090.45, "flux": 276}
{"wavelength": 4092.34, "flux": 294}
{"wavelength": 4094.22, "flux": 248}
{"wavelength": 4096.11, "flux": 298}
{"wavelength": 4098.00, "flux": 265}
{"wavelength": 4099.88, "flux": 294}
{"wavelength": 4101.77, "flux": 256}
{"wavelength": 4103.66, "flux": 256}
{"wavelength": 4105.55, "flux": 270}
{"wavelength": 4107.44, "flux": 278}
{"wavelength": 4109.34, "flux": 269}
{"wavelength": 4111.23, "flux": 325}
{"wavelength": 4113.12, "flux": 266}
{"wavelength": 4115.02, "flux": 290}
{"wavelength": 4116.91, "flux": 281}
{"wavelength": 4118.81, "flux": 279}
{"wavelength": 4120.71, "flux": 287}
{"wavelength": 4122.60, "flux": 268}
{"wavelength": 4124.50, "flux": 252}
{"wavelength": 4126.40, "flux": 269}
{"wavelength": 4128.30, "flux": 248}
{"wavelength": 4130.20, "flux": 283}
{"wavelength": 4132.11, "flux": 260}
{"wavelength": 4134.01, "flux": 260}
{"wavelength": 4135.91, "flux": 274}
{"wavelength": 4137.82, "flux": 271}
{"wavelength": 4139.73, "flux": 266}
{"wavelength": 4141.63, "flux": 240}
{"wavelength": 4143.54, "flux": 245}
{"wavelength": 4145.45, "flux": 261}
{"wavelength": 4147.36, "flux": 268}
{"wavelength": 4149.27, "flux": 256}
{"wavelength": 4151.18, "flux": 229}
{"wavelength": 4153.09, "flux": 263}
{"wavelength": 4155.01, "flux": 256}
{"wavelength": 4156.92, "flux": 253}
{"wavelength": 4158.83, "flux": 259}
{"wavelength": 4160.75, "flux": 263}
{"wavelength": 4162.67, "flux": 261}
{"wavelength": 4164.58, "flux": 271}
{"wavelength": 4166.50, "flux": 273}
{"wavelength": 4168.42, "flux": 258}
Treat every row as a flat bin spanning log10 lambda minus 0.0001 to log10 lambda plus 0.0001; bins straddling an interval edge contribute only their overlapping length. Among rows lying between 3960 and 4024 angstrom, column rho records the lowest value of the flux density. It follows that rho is 243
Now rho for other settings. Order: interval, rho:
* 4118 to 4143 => 240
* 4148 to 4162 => 229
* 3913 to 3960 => 229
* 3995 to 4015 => 253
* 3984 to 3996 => 252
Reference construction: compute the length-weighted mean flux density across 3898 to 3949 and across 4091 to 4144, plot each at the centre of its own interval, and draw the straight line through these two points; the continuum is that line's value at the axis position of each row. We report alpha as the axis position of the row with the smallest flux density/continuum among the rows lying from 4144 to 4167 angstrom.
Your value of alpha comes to 4151.18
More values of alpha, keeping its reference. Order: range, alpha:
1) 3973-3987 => 3977.15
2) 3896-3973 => 3947.95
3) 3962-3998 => 3966.17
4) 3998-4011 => 4002.87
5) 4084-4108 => 4094.22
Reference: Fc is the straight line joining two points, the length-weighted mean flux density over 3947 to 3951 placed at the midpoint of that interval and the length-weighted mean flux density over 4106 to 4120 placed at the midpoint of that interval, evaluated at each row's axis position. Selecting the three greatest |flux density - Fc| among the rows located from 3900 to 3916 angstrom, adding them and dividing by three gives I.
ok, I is 71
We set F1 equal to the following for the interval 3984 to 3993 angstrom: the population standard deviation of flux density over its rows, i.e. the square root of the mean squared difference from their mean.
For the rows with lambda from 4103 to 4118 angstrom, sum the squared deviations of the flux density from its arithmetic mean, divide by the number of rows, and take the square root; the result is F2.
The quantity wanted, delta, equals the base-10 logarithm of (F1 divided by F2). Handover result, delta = -0.29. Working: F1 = 10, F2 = 20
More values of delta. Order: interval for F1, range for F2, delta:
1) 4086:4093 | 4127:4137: 0.16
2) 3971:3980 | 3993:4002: -0.37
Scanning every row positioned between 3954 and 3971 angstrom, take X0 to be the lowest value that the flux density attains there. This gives 243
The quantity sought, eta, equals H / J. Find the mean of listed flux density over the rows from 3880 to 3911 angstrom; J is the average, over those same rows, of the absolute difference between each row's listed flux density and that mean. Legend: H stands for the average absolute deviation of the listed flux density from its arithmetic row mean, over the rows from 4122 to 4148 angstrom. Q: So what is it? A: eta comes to 1.03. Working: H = 9.5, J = 9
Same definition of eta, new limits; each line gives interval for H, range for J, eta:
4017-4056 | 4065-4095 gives 0.99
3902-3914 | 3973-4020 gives 1.06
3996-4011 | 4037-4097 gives 1.00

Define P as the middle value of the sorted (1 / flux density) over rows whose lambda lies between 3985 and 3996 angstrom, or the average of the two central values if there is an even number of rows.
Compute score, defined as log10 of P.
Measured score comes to -2.43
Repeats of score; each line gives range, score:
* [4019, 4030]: -2.45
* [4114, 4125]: -2.45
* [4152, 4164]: -2.41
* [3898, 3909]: -2.48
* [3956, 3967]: -2.42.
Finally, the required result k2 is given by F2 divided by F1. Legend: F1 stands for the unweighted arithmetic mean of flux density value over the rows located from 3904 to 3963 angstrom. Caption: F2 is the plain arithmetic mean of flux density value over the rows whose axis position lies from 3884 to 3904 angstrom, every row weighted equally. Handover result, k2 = 1.02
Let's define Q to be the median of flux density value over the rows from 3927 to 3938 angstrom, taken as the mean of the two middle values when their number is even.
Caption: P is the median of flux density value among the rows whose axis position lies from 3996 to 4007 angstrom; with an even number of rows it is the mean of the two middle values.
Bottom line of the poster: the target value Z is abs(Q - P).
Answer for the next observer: 19.5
